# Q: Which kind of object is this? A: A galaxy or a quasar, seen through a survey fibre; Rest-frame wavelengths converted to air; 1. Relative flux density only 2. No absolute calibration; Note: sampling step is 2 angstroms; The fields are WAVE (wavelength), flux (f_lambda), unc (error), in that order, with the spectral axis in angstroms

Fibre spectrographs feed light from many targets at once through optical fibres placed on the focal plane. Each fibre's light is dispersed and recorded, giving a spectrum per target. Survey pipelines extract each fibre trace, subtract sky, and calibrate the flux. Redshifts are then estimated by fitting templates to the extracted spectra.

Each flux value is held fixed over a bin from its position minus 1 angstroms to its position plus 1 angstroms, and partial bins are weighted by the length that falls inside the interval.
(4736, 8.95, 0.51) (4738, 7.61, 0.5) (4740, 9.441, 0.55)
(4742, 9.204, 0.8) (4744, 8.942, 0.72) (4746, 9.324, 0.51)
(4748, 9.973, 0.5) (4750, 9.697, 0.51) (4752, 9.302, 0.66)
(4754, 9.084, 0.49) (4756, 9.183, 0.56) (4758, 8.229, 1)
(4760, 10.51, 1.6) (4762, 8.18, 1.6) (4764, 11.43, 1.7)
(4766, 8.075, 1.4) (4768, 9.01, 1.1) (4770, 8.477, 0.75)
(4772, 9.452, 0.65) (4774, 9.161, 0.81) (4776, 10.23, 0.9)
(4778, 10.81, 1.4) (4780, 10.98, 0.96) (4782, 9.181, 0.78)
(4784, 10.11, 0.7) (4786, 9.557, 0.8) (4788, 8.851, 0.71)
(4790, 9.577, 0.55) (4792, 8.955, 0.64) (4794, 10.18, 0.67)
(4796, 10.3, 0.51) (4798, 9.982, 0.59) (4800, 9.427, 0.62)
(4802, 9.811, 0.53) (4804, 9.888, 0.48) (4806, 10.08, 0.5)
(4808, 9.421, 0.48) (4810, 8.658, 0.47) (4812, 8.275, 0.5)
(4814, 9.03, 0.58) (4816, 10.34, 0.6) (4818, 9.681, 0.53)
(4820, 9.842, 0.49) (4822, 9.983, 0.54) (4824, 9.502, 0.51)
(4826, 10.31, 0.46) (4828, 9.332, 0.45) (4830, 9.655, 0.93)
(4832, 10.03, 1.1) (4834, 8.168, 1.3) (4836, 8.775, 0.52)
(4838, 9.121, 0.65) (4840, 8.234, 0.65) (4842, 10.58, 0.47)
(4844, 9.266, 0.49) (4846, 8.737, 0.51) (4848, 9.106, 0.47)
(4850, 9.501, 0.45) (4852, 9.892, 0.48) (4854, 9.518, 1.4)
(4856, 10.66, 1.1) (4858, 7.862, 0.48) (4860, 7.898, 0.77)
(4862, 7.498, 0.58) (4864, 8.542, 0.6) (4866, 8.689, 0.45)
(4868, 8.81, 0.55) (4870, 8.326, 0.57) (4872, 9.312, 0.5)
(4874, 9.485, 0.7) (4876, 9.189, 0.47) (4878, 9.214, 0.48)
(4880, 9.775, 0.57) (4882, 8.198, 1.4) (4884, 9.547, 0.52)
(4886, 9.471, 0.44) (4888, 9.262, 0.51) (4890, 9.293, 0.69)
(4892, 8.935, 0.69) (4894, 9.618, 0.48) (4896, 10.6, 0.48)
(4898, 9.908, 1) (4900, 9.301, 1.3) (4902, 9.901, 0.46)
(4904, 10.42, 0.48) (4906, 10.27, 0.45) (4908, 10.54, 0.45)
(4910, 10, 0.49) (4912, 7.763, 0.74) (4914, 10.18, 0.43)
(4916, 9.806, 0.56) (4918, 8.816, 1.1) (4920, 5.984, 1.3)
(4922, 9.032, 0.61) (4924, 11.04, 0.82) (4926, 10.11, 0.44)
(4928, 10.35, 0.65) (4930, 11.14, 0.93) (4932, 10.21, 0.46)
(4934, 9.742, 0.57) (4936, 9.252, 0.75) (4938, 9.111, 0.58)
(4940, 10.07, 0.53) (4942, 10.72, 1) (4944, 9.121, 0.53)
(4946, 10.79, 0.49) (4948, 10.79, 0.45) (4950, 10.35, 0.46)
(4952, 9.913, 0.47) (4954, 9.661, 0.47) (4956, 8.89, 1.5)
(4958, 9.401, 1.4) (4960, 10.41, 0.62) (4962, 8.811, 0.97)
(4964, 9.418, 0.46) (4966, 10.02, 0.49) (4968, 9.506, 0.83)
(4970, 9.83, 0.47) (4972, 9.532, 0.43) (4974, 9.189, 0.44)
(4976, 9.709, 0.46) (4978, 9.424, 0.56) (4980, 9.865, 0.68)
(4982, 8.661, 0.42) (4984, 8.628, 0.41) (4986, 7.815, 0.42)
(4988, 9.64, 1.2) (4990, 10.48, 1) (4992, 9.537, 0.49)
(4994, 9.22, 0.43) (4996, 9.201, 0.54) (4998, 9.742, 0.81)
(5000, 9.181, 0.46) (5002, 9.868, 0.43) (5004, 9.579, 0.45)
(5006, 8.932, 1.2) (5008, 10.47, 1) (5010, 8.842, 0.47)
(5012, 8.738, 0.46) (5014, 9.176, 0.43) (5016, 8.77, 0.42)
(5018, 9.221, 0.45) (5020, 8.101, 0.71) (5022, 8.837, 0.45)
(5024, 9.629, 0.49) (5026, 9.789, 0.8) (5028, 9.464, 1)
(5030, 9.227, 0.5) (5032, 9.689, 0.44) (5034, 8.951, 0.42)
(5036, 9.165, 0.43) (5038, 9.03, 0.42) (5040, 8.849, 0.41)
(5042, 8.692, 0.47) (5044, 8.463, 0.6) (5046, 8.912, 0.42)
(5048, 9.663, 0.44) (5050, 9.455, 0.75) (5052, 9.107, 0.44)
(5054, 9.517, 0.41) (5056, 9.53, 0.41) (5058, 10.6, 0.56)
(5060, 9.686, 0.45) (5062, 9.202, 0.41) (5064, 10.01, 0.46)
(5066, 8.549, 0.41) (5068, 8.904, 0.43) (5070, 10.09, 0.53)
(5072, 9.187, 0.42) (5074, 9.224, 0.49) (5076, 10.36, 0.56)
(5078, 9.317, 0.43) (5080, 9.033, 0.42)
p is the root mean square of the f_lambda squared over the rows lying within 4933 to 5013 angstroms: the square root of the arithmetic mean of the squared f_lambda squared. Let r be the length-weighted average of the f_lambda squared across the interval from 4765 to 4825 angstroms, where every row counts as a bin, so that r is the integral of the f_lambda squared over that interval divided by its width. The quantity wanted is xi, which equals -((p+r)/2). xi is -92.2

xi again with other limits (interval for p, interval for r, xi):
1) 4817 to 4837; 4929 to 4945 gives -95.4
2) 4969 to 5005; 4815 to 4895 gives -87.5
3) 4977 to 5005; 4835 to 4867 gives -85.1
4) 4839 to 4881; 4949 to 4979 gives -88.2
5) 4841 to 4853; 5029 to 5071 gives -89.2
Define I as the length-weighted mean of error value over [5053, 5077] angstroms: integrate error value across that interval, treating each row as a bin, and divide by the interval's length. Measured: 0.46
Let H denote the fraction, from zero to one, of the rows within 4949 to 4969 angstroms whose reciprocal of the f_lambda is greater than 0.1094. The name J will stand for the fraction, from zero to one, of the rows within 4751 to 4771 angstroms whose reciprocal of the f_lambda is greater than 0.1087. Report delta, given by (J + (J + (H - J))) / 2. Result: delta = 0.45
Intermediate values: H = 0.20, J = 0.7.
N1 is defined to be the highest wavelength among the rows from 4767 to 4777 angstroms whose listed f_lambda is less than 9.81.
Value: 4774 angstroms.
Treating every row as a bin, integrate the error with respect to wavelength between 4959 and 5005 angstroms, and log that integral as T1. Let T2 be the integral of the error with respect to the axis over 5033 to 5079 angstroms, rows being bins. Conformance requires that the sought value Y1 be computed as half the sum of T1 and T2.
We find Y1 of 24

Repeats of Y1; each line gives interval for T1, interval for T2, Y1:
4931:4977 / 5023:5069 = 26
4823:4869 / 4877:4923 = 31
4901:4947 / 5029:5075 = 26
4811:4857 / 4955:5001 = 31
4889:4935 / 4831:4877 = 31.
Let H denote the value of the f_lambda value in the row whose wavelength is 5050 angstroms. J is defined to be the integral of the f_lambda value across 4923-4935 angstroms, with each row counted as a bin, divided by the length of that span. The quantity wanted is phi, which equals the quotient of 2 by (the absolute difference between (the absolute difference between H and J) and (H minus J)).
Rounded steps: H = 9.455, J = 10.4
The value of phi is 1.0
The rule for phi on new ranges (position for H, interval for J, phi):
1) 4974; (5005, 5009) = 2.0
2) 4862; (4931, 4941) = 0.5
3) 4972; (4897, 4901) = 13.8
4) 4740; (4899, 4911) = 1.6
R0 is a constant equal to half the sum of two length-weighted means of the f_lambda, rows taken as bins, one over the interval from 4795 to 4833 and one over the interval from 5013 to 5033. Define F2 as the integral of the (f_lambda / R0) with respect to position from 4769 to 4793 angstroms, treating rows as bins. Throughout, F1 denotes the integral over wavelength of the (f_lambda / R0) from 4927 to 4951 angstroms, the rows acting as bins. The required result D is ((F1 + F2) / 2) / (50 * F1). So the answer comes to 0.0195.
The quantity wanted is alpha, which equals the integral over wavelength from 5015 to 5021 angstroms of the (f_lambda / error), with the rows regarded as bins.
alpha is 106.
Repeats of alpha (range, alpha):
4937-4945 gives 125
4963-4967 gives 82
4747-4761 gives 206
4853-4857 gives 33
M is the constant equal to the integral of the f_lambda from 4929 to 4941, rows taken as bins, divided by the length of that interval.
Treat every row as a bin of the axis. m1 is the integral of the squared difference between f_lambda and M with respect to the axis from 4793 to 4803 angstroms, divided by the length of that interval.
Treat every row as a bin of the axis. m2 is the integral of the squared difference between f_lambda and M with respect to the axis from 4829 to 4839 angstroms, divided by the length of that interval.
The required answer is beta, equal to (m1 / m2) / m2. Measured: 0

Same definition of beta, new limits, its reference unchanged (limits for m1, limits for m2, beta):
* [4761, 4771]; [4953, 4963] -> 7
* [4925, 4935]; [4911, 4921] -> 0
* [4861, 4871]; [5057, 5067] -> 8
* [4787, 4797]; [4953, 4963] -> 1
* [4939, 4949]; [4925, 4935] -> 4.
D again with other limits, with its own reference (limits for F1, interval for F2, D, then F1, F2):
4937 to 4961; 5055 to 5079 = 0.0196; 25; 24.3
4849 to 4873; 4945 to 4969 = 0.0211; 23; 25.0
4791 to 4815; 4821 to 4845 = 0.0199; 24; 24.0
